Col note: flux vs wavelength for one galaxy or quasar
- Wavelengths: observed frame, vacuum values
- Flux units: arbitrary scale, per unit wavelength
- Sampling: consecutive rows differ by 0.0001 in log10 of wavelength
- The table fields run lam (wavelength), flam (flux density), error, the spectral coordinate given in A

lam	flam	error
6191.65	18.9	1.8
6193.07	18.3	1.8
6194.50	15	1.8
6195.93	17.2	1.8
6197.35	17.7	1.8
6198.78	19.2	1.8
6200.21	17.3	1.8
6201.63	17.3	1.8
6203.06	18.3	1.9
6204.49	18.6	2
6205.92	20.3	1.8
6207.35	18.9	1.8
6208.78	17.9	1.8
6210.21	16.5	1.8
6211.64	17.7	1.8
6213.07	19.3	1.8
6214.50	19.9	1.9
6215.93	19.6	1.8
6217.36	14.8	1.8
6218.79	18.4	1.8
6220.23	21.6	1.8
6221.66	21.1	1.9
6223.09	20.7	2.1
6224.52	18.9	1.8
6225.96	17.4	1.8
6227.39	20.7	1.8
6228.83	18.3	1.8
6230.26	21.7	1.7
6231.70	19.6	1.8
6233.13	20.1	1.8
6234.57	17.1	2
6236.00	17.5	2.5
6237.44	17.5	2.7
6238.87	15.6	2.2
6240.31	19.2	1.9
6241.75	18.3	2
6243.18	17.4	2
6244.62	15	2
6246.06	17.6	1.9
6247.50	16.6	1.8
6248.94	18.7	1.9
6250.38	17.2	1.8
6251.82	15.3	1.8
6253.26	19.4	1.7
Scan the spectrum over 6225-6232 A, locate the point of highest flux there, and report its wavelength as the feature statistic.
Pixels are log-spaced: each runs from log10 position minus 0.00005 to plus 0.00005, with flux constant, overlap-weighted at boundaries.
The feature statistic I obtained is 6230.26 A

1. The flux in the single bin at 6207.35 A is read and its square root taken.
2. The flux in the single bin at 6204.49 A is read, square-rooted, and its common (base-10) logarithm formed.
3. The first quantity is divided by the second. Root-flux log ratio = 6.85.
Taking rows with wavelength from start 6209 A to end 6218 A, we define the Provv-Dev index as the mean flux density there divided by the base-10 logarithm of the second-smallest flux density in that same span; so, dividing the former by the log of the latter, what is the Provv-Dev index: 14.8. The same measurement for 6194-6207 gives 14.5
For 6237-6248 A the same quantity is 14.4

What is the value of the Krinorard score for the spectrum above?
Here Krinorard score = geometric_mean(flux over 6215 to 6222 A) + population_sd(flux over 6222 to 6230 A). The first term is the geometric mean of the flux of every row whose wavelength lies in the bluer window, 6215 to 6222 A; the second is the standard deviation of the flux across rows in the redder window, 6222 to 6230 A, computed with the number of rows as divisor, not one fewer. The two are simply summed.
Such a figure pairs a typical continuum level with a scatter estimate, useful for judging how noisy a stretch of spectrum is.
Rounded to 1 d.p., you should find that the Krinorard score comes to 20.2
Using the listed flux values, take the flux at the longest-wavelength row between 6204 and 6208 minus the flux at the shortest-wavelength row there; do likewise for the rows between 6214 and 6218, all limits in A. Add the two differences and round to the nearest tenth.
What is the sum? -4.8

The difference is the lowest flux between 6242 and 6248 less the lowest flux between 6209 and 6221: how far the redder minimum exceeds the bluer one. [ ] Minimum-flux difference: 0.2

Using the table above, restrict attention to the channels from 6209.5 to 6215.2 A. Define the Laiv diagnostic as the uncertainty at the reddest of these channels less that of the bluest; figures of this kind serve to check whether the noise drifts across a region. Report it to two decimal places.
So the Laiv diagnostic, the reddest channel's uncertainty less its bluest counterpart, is 0.10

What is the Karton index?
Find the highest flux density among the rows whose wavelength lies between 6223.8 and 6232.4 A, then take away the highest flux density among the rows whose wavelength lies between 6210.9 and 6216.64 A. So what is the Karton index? 1.8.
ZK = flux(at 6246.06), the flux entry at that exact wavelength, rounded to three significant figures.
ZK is 17.6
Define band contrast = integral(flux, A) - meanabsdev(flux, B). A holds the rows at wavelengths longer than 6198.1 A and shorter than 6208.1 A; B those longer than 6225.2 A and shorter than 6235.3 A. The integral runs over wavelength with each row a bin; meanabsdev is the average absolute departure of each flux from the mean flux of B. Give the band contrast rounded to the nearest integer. 184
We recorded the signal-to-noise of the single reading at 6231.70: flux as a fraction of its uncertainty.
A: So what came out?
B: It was 10.9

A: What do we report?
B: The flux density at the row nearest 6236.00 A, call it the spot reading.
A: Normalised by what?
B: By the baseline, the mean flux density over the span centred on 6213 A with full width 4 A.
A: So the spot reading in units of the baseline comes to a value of 0.92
